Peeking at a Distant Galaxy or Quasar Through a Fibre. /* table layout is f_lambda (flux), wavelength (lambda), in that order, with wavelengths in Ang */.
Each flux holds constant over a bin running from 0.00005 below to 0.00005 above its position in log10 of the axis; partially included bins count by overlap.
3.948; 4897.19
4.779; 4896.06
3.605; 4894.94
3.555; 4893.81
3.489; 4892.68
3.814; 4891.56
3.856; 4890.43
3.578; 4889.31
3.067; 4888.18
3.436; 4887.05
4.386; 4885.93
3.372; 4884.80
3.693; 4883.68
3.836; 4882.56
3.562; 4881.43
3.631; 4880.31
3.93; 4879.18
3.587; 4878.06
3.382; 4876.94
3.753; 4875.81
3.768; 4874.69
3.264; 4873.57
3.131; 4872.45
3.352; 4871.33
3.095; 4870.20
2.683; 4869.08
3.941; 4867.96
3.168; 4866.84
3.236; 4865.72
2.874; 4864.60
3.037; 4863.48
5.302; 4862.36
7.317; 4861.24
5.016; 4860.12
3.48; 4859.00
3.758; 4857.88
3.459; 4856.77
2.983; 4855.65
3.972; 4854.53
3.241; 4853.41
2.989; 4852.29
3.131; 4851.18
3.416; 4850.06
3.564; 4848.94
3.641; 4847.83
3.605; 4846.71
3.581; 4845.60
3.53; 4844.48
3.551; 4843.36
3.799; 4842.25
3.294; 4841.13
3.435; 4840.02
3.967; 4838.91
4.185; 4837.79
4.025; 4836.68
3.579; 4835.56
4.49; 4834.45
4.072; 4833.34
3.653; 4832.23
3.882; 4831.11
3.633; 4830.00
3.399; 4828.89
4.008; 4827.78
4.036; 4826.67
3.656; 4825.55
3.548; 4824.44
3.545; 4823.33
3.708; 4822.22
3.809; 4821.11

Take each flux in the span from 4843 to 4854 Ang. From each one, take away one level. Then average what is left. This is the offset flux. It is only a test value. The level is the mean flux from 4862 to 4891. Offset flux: -0.1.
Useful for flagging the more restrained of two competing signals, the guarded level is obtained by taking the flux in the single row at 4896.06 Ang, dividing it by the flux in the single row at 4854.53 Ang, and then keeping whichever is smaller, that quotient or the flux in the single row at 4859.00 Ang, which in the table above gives 1.20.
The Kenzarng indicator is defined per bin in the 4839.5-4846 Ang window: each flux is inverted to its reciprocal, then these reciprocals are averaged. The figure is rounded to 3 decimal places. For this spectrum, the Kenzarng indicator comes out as 0.284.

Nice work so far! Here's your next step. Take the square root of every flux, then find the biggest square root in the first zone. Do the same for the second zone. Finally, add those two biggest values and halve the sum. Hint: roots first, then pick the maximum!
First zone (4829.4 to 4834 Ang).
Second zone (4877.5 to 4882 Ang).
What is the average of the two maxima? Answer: 2.00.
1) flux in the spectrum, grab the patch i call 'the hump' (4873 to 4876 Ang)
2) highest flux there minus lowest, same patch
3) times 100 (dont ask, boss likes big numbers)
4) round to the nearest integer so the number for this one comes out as 50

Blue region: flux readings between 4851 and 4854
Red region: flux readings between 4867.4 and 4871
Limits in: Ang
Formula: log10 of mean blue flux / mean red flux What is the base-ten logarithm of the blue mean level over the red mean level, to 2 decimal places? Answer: -0.02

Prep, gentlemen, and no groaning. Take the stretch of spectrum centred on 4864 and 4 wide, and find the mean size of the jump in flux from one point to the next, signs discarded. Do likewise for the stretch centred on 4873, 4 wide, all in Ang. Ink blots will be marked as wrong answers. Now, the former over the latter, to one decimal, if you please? 3.3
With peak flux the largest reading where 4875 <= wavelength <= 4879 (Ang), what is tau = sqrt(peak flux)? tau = 1.94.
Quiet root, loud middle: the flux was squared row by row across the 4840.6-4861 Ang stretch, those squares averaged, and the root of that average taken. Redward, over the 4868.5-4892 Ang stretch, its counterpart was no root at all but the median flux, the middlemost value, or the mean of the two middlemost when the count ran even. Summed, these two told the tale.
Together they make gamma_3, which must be 7.16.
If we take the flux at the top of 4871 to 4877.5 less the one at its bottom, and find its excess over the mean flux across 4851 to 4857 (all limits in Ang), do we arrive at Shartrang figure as -3.3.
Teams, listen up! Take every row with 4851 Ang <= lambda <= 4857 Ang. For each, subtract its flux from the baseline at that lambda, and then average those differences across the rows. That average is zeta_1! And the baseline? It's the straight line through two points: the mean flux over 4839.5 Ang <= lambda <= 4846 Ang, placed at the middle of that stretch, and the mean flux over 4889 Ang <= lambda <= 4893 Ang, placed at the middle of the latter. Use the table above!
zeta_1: 0.3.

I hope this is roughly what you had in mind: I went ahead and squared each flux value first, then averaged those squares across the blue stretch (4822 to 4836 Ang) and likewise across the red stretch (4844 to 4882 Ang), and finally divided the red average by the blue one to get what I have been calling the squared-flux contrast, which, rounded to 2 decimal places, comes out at 0.96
